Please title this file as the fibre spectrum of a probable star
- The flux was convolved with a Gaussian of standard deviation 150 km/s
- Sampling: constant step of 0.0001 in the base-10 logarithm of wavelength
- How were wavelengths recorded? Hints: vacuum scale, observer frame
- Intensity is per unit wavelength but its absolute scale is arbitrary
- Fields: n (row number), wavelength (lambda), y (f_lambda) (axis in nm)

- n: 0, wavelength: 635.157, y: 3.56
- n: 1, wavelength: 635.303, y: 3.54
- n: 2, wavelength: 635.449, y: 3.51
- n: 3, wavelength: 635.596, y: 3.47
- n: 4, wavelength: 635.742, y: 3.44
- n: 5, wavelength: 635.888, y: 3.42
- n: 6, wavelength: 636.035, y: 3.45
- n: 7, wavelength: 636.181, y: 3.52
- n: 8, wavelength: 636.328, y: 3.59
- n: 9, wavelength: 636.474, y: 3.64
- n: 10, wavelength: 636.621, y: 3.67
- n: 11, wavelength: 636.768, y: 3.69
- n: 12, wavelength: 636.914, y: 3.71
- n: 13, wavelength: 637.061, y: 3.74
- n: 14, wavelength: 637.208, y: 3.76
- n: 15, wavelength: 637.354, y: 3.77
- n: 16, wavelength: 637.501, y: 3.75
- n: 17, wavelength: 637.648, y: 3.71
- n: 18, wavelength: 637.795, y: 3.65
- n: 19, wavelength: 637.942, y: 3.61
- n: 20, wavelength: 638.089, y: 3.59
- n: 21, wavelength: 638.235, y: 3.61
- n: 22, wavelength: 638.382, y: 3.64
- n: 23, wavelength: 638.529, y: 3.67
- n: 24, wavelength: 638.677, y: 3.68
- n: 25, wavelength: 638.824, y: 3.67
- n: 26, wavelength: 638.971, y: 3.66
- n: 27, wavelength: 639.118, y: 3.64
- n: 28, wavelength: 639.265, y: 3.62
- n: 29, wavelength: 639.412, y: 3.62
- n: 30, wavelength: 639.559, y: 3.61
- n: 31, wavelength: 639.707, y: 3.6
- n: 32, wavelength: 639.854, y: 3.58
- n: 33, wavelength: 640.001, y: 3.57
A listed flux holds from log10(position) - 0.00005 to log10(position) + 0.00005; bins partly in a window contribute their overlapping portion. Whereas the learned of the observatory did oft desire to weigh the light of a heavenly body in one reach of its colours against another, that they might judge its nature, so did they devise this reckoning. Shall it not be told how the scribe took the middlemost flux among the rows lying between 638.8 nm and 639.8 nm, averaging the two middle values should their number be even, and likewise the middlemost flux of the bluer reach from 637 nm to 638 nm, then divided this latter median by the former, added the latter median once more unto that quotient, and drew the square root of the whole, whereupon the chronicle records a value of 2.18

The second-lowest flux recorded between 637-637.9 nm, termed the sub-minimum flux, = 3.71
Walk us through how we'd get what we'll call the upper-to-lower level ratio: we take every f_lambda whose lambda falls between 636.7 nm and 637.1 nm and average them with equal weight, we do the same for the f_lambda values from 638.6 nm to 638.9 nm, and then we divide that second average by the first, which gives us 0.99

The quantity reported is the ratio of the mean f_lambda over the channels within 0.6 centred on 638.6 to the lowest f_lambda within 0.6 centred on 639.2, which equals 1.01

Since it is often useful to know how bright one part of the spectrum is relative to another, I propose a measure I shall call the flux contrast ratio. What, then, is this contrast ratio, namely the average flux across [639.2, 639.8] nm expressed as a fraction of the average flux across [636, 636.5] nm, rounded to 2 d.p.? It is 1.02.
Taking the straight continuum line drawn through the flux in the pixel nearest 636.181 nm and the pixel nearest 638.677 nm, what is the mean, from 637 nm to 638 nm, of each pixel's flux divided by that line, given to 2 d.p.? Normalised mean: 1.03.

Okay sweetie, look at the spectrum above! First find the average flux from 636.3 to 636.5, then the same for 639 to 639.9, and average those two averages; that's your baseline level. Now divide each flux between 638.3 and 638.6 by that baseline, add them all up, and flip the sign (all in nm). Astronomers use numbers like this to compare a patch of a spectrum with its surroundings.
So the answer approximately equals -2.02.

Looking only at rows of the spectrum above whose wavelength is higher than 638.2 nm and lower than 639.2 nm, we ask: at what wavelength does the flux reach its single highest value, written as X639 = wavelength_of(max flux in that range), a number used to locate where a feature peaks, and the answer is 638.677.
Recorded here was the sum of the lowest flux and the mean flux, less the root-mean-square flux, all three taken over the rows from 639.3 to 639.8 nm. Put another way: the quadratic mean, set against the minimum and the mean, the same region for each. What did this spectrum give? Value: 3.60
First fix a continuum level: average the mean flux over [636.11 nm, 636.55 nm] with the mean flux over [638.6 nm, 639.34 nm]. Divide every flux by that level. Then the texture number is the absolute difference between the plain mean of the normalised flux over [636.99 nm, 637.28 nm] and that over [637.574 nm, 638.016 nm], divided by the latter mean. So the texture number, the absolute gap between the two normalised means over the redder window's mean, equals 0.026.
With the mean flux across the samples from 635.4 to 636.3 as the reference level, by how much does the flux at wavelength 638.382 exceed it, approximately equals 0.17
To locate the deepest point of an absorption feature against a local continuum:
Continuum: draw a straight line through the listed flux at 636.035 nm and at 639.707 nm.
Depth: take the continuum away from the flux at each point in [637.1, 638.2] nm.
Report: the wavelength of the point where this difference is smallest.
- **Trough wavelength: 638.089 nm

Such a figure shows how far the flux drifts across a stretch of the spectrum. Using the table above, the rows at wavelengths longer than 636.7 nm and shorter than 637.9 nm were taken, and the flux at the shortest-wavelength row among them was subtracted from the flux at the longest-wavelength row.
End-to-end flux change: -0.04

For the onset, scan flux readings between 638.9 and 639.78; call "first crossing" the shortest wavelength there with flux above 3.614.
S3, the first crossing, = 638.971 nm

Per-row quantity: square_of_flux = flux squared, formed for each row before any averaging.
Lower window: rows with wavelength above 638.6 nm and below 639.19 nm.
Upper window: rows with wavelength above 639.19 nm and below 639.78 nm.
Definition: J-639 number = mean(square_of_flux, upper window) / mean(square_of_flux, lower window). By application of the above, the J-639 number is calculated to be 0.97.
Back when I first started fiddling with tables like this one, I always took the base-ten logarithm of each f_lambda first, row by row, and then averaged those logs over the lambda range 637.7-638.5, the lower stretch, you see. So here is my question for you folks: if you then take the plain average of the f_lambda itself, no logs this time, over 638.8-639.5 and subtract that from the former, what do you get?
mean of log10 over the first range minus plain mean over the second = -3.08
